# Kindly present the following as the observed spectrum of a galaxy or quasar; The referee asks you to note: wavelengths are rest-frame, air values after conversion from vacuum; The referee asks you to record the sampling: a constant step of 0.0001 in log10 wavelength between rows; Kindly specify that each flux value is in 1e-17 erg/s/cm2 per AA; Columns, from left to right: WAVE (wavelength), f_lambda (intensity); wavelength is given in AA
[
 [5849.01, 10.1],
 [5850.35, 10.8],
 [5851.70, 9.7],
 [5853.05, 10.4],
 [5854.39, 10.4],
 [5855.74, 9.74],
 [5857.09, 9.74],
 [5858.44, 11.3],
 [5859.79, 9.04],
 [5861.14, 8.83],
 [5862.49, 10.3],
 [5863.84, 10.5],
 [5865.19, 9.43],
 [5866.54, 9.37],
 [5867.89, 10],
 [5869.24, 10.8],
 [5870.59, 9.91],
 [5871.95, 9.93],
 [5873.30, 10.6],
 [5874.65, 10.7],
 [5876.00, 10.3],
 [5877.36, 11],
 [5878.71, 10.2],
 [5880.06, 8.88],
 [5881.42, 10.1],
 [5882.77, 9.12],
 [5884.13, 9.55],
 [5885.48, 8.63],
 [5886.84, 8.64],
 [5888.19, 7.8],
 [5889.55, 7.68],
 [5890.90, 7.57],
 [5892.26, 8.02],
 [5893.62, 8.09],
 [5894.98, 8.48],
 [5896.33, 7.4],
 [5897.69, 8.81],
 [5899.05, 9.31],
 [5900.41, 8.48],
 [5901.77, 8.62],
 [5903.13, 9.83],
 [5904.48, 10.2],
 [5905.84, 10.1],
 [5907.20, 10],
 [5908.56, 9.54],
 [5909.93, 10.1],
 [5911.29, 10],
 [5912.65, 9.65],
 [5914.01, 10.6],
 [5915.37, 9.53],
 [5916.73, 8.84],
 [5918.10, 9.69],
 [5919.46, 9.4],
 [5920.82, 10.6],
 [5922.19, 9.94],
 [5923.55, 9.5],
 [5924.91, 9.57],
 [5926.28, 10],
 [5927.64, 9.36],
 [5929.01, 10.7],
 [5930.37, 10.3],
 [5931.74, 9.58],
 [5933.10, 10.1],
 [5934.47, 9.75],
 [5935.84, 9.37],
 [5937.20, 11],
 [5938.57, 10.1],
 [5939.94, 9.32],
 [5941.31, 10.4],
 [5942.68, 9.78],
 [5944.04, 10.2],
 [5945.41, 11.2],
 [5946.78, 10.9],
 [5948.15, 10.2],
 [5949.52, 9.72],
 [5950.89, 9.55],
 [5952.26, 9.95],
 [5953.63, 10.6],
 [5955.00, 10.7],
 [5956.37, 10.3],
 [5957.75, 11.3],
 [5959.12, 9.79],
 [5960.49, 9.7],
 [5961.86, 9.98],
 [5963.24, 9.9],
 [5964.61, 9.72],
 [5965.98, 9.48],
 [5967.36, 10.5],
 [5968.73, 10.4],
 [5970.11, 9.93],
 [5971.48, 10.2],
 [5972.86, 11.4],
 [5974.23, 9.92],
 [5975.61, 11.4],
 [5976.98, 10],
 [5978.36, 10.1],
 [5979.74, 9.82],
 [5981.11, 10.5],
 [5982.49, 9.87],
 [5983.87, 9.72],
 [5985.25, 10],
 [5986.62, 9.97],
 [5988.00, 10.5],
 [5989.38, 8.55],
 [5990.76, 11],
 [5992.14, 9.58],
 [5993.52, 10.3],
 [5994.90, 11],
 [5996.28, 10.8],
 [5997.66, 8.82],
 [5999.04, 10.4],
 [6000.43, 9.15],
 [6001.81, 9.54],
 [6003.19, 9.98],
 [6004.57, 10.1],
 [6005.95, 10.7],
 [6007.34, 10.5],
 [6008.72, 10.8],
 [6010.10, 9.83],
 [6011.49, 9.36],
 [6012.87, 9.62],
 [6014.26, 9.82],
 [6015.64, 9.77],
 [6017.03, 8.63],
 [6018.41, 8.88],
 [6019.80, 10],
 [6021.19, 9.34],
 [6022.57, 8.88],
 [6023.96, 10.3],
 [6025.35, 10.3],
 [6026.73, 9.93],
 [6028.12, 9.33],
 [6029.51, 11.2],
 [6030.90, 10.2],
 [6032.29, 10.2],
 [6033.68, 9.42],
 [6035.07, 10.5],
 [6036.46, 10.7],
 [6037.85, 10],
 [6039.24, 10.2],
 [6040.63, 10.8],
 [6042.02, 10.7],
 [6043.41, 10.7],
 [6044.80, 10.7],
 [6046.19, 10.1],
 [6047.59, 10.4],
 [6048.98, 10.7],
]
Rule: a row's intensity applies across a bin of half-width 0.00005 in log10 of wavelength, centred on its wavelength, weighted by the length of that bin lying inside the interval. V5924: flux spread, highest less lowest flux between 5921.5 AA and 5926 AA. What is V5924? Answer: 0.44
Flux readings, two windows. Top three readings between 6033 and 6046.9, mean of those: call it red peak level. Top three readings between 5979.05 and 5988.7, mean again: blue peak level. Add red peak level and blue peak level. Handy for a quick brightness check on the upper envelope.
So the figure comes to 21.1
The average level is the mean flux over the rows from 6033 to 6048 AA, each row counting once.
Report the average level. 10.38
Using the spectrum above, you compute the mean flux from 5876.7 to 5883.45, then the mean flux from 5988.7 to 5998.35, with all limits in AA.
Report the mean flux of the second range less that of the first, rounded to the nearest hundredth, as 0.15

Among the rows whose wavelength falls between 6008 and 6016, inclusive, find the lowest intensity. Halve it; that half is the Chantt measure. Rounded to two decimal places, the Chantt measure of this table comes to 4.68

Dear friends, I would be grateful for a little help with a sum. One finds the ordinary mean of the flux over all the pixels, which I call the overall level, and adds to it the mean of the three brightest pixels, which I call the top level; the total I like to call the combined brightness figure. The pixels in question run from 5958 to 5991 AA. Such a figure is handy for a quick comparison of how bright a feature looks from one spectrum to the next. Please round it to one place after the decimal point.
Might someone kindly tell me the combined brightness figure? 21.4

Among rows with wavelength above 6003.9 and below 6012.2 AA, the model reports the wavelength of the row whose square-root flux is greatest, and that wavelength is 6008.72 AA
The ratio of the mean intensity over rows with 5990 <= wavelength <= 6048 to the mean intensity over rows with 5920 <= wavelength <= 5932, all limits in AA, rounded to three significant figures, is 1.01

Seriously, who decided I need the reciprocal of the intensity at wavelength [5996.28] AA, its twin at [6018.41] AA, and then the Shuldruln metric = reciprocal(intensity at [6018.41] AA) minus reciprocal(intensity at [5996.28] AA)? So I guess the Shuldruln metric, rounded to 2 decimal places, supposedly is 0.02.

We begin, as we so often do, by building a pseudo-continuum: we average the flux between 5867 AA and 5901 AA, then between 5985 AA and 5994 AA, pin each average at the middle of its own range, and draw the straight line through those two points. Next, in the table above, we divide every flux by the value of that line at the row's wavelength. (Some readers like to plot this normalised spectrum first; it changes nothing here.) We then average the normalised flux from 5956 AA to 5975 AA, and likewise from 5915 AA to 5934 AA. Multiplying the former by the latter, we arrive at 1.070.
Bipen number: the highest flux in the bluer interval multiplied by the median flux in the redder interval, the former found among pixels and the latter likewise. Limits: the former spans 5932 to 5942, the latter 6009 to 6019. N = 106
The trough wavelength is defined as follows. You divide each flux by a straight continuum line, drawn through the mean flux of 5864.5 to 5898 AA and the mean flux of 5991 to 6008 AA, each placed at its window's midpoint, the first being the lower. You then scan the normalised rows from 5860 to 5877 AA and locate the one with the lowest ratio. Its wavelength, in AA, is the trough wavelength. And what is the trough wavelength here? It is 5861.14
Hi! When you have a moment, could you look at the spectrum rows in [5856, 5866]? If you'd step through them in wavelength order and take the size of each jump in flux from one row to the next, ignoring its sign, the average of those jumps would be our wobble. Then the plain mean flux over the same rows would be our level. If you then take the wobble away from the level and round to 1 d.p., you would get 8.7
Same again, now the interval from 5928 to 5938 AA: 9.4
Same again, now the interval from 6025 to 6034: 9.3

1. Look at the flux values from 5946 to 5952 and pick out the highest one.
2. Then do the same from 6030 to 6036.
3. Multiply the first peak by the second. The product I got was 114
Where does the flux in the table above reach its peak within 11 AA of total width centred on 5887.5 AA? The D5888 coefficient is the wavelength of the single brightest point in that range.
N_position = 5884.13 AA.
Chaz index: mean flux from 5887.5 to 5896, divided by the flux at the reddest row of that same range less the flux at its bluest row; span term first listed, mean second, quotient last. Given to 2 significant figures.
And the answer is 12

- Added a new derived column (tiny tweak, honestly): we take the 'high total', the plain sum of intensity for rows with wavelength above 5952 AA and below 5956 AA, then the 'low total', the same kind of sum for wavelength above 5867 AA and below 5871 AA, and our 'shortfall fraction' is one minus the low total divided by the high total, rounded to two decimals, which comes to 0.02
